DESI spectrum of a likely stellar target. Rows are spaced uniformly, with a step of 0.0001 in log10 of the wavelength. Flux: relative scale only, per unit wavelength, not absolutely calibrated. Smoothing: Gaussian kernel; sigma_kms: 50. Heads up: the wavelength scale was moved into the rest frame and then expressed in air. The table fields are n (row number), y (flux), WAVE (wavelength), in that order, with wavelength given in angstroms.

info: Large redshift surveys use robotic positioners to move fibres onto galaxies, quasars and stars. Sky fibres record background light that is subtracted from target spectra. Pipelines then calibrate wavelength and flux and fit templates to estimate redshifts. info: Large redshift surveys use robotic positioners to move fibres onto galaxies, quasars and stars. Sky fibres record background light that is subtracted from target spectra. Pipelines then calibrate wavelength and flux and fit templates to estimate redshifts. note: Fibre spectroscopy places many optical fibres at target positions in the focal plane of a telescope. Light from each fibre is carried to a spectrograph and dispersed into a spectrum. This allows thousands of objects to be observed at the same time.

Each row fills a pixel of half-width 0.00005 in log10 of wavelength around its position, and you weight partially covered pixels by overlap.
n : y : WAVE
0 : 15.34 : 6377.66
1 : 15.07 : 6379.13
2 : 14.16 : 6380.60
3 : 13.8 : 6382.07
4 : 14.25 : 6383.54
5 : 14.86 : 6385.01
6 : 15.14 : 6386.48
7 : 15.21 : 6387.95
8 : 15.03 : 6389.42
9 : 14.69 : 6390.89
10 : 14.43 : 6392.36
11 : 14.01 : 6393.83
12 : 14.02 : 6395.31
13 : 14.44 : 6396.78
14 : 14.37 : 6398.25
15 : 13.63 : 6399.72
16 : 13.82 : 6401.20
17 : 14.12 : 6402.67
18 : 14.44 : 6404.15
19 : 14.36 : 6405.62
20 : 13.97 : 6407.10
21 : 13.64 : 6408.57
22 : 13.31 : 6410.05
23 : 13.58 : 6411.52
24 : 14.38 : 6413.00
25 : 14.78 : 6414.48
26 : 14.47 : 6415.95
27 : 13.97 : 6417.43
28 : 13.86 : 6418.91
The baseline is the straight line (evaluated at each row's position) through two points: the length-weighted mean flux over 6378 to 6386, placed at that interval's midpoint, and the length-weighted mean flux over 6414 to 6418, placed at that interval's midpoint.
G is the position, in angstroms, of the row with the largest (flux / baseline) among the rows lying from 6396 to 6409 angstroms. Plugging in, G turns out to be 6404.15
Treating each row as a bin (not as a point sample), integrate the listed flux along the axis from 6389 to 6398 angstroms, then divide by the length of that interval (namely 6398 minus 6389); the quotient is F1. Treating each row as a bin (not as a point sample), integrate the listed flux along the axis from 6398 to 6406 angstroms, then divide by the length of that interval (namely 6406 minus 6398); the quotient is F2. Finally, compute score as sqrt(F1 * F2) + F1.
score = 28.7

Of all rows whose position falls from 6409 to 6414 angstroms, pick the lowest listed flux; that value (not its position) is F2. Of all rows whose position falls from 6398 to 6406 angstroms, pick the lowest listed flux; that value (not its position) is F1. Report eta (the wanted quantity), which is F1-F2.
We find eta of 0.32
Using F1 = 13.63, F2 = 13.31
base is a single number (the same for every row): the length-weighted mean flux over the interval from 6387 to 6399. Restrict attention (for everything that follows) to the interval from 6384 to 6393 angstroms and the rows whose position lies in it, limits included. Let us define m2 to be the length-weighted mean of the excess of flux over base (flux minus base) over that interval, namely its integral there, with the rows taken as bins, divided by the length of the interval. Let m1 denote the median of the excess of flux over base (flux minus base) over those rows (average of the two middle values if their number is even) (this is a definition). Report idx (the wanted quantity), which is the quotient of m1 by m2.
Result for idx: 1.2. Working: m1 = 0.40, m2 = 0.3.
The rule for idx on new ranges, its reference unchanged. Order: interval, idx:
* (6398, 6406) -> 0.7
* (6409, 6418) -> 0.8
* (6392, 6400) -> 0.9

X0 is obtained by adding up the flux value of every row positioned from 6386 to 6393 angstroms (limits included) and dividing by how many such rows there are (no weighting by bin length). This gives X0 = 14.9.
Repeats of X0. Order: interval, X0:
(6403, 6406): 14.4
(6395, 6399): 14.3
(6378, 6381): 14.6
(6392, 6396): 14.2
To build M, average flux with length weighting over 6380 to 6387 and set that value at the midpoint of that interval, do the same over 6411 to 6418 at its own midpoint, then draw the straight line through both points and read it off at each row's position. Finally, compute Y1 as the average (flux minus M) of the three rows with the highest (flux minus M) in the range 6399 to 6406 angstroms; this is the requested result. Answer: -0.01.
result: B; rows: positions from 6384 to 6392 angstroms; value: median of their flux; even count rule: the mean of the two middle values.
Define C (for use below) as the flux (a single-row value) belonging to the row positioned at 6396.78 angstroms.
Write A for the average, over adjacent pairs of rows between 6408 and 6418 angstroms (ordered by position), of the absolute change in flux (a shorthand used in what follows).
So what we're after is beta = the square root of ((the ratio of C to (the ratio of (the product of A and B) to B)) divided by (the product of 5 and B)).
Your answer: 0.66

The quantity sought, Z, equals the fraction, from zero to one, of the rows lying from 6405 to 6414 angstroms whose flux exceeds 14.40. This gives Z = 0.00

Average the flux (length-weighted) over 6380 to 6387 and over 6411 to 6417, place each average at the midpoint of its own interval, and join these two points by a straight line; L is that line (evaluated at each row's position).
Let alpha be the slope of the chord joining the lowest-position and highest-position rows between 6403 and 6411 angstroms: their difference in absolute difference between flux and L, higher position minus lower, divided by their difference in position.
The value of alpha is 0.16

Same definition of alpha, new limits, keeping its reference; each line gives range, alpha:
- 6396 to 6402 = 0.11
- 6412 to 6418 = 0.06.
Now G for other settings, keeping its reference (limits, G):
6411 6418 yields 6414.48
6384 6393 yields 6387.95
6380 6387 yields 6386.48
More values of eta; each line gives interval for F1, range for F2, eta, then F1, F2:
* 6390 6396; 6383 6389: -0.24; 14.01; 14.25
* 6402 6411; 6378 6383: -0.49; 13.31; 13.8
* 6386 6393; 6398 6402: 0.80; 14.43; 13.63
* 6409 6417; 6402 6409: -0.33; 13.31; 13.64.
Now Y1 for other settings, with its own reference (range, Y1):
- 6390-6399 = 0.15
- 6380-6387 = 0.33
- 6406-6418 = 0.28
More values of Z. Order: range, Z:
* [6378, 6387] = 0.50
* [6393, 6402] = 0.17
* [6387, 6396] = 0.67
